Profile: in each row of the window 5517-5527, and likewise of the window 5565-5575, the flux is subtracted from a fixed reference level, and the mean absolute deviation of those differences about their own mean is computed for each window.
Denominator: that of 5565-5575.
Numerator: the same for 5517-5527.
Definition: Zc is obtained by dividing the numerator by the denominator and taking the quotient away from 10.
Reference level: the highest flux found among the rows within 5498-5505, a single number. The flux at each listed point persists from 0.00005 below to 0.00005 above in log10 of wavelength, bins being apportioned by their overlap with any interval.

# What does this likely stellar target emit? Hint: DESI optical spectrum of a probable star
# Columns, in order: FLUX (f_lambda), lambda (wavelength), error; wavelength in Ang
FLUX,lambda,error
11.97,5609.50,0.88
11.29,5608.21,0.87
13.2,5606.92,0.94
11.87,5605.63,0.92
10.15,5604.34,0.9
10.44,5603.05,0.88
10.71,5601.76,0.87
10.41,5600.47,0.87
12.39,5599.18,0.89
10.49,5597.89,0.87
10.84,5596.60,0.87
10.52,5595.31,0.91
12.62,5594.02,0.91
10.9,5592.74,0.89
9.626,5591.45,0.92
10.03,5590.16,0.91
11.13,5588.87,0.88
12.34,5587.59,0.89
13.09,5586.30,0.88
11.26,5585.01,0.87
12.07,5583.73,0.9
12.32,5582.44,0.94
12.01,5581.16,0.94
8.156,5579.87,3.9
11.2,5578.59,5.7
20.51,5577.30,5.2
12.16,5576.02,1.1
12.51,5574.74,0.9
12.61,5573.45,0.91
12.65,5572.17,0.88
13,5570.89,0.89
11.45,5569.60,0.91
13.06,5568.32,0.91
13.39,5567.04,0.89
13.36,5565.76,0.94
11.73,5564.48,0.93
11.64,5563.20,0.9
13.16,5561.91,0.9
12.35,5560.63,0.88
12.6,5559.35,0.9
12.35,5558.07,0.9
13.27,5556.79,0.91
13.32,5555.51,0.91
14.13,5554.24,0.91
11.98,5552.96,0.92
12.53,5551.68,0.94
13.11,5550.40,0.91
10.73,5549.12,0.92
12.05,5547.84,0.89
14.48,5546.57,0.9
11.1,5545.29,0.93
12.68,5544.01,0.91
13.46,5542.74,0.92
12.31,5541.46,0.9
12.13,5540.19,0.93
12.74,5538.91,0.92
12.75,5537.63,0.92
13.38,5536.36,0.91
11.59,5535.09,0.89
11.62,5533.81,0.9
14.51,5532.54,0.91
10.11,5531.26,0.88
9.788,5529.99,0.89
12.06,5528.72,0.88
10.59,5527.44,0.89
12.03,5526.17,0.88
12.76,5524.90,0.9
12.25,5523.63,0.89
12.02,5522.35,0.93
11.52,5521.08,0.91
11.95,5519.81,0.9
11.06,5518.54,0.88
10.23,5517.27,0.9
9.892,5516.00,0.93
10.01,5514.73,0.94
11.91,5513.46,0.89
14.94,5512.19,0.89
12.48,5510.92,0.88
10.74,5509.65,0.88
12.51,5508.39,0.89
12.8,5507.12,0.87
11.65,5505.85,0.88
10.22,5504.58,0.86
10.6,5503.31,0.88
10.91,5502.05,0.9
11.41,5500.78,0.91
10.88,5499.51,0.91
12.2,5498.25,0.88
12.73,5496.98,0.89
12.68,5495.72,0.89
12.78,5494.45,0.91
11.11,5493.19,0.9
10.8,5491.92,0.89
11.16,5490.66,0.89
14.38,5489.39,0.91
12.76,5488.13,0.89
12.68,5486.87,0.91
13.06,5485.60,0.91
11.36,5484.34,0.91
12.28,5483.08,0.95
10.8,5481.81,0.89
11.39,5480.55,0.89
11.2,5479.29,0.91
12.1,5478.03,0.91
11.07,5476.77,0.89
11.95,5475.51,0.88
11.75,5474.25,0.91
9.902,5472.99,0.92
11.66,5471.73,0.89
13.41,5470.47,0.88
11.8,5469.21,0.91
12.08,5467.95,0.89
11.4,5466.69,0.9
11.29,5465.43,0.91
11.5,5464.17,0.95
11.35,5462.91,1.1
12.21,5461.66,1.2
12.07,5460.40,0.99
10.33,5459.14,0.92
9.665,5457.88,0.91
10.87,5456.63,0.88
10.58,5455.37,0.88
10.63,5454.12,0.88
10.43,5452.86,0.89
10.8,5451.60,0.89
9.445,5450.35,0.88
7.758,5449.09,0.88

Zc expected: 8.68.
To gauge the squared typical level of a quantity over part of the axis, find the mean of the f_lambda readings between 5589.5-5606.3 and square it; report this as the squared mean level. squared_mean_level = 118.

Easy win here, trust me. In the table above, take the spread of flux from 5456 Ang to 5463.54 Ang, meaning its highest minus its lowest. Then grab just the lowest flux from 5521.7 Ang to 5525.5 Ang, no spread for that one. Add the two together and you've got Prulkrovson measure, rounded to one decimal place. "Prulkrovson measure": 14.6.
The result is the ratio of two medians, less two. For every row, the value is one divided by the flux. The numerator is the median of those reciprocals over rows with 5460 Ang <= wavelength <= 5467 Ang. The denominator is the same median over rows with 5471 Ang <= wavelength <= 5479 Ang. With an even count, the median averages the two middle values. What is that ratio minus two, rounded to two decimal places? -0.98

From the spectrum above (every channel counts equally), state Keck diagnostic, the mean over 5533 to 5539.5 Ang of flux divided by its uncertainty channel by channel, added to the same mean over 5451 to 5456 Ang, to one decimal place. 25.7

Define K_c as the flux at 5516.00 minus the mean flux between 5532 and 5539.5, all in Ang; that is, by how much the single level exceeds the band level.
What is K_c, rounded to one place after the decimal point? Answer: -2.9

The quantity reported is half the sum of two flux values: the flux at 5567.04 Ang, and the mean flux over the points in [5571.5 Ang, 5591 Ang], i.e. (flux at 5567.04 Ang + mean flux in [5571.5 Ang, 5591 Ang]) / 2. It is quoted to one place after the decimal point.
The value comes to 12.8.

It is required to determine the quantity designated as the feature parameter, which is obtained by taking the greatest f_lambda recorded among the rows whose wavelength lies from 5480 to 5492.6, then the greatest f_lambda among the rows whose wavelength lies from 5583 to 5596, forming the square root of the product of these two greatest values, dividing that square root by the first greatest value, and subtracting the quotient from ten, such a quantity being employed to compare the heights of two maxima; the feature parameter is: 9.046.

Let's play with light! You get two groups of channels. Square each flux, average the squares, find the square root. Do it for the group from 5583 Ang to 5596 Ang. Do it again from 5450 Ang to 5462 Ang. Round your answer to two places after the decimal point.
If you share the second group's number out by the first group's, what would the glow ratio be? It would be 0.94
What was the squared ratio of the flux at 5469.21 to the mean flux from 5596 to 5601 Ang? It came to 1.14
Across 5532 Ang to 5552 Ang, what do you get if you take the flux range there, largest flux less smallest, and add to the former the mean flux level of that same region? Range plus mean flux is 16.35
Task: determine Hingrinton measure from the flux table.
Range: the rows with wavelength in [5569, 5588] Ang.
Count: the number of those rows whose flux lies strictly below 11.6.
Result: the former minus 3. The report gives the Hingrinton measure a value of 1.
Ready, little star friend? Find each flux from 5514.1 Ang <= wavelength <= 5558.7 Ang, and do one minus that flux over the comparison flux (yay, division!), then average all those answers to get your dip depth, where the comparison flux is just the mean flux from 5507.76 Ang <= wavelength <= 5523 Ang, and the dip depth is -0.04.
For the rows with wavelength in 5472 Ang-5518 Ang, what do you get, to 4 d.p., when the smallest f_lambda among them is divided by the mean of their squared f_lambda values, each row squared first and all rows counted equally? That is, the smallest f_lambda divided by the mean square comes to 0.0715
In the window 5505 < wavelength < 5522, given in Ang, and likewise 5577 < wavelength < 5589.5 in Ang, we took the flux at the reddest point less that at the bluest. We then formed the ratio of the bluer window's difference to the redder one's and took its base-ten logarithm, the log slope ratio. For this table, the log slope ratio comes -1.9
